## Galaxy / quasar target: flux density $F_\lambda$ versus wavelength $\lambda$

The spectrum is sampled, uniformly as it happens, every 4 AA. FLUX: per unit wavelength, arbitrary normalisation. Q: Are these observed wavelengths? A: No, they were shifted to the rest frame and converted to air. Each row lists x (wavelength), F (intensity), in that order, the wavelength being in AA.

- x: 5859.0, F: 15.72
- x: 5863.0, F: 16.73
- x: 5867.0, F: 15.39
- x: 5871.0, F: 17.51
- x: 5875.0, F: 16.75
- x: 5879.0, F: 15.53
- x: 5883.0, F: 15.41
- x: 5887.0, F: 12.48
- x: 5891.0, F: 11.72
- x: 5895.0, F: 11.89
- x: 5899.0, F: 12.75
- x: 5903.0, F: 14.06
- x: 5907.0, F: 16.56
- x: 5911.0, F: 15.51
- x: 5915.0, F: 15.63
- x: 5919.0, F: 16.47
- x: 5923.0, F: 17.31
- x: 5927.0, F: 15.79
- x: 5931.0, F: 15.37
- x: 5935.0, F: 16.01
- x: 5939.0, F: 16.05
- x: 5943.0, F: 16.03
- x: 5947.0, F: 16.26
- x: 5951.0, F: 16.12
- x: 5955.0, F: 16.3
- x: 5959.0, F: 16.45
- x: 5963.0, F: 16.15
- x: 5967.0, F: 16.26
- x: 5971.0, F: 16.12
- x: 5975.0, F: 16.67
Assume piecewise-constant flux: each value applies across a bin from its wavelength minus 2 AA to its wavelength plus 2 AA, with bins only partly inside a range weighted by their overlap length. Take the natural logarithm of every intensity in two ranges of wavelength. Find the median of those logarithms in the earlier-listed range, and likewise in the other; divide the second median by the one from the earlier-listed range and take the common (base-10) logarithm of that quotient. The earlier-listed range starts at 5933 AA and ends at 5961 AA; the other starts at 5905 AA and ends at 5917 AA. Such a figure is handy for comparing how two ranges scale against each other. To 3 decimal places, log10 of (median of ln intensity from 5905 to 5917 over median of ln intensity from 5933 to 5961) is -0.005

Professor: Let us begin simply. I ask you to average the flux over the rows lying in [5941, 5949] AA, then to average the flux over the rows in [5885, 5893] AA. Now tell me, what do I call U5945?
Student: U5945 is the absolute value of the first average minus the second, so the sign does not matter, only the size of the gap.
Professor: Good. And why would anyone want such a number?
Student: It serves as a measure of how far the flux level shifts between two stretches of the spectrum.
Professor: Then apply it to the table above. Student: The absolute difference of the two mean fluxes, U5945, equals 4.0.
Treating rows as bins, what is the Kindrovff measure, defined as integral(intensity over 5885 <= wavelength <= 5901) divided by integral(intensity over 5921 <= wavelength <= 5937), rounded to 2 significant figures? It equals 0.76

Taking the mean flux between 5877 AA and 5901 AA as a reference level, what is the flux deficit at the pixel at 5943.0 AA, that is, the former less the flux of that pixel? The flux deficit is -2.73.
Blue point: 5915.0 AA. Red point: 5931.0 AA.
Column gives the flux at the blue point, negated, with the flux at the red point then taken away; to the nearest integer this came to -31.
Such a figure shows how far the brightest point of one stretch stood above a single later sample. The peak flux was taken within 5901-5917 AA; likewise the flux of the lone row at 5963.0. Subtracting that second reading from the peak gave 0.4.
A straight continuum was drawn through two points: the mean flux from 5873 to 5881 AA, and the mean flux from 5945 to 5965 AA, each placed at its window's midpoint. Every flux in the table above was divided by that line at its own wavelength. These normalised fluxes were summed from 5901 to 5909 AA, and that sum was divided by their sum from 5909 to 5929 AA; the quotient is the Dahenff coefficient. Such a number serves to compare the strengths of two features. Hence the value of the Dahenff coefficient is 0.38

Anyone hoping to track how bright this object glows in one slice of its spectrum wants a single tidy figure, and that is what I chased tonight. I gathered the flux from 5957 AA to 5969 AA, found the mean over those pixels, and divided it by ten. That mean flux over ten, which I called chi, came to 1.63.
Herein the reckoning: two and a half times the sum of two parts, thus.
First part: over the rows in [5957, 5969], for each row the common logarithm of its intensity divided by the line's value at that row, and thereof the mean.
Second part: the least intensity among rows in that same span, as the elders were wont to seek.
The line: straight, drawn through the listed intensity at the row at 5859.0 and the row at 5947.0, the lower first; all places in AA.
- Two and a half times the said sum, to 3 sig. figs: 40.4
